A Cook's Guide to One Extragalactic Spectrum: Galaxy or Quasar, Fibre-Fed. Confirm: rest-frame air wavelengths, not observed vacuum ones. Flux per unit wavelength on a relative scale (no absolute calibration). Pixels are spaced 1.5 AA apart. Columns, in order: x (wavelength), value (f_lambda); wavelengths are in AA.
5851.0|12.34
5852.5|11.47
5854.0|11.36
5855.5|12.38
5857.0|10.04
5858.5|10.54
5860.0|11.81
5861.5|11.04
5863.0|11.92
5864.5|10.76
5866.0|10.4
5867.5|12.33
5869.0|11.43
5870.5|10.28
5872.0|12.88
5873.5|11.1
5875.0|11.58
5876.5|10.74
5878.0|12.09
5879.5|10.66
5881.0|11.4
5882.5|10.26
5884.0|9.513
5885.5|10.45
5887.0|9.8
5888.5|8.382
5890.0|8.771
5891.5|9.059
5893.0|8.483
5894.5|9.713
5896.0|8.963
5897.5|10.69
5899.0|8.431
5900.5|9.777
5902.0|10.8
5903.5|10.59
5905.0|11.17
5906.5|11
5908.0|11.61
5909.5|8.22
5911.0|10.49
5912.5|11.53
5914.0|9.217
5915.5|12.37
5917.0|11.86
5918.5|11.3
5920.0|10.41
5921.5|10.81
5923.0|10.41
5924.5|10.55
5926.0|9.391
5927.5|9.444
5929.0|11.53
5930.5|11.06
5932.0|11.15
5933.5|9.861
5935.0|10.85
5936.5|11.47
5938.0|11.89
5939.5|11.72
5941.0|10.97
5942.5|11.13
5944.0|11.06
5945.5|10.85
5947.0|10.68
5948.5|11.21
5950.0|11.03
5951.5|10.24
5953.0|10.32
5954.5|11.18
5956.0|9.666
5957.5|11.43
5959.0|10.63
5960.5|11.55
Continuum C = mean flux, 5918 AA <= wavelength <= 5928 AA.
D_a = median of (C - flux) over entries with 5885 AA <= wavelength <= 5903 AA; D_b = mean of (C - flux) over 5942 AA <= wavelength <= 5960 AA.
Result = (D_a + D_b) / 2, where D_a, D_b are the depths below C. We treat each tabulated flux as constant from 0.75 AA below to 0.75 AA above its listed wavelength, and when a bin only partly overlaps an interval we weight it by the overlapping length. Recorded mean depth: 0.24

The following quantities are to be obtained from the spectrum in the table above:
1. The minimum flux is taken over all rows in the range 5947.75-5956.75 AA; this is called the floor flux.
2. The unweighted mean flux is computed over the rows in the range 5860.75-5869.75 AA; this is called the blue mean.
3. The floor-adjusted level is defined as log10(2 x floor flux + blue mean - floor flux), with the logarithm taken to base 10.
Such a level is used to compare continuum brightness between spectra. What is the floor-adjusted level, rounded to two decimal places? 1.32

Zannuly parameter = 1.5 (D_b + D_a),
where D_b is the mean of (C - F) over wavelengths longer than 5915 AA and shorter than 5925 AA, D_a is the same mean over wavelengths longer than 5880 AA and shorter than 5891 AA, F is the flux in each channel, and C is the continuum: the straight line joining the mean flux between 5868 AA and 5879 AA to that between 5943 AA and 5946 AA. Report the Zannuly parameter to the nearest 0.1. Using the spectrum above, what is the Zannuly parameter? 2.4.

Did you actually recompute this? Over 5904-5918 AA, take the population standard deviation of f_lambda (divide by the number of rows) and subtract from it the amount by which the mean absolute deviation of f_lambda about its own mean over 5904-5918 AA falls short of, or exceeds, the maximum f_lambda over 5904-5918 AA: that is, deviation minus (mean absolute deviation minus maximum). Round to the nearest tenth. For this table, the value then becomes 12.6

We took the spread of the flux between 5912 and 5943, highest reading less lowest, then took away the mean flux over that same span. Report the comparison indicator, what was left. -7.7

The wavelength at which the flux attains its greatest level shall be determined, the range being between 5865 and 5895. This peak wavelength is 5872.0 AA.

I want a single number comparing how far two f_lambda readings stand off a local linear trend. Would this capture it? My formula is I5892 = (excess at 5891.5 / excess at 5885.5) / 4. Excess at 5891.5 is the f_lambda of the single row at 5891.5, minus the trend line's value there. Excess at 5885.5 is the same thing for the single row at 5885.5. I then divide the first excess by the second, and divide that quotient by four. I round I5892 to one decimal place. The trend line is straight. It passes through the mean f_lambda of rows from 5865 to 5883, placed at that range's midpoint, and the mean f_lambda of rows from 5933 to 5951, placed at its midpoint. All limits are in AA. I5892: 0.7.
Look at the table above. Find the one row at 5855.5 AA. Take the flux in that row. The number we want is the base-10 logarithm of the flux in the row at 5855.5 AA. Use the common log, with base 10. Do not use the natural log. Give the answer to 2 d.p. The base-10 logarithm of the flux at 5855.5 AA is 1.09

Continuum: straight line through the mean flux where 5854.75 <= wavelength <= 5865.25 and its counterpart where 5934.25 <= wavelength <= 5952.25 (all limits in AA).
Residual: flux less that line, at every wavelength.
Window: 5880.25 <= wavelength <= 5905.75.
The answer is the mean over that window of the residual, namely -1.39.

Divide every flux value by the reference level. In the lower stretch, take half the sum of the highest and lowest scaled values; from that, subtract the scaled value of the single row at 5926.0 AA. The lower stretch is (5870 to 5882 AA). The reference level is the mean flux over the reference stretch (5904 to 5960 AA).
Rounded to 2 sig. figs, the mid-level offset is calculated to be 0.20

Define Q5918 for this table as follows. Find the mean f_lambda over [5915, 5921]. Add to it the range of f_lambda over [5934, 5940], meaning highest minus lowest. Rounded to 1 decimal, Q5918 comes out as 12.5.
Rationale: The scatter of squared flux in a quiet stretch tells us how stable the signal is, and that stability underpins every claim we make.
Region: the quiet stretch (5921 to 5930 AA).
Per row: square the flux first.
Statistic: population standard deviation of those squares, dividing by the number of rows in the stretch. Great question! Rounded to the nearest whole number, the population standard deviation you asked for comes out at 16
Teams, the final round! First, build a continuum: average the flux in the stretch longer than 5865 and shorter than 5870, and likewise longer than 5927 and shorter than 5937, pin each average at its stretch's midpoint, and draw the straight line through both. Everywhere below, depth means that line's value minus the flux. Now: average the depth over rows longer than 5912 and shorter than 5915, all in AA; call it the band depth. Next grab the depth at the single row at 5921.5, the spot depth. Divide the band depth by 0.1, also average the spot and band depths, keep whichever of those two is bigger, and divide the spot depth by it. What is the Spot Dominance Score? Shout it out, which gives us 0.01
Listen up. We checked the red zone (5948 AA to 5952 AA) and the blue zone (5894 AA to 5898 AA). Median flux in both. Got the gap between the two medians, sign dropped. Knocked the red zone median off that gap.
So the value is -9.7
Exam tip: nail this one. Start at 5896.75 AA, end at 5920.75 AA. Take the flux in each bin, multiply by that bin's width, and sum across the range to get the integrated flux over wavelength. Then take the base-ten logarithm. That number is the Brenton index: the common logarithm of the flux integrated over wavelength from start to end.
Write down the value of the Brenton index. 2.41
